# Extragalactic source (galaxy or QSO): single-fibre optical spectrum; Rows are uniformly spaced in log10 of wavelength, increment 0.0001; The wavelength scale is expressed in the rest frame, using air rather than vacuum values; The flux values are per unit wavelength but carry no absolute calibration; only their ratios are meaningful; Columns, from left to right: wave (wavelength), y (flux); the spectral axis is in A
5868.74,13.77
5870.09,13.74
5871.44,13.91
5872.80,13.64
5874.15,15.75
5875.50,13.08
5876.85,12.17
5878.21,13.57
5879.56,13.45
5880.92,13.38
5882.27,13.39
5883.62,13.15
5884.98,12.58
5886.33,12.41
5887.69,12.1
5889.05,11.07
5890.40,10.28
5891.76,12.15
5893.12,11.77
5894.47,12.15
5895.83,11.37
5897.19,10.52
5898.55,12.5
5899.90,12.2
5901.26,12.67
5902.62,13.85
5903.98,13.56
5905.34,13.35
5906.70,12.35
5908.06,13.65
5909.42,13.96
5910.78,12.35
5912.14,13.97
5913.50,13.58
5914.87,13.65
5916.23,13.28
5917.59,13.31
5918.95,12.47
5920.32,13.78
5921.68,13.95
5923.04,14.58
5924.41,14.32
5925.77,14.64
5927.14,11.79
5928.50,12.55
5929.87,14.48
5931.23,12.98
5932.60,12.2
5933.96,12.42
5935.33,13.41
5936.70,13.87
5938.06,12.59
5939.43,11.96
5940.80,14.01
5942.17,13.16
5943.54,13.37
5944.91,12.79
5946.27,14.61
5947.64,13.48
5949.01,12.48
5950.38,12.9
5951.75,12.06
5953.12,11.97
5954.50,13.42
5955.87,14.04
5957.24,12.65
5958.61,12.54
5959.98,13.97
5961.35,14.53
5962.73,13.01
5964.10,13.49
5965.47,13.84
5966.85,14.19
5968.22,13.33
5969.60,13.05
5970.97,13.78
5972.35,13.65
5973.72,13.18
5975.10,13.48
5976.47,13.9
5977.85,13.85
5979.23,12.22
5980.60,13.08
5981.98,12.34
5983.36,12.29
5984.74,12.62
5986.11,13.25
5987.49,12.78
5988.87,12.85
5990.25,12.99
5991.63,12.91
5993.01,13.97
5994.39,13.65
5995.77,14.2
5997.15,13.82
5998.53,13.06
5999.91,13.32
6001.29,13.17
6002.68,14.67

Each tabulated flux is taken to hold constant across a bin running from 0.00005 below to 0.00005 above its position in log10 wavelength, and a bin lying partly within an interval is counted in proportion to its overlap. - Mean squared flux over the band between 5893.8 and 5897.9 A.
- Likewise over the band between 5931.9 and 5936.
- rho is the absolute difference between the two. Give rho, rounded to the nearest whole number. 32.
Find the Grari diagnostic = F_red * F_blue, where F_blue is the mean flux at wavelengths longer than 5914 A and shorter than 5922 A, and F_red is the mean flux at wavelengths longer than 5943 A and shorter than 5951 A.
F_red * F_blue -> 178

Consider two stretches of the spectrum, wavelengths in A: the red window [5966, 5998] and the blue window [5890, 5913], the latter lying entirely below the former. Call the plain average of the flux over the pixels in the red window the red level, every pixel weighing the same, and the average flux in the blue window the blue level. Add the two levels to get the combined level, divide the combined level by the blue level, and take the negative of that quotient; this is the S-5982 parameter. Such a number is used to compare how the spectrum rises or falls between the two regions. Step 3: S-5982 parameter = -2.06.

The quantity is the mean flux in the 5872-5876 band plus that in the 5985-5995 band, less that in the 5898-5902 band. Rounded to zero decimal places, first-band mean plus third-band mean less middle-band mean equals 15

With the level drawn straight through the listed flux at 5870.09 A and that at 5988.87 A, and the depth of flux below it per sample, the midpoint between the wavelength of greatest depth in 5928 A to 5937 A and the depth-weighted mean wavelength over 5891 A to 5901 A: 5914.2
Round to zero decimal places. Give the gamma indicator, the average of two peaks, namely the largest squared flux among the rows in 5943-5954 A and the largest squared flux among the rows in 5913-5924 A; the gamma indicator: 213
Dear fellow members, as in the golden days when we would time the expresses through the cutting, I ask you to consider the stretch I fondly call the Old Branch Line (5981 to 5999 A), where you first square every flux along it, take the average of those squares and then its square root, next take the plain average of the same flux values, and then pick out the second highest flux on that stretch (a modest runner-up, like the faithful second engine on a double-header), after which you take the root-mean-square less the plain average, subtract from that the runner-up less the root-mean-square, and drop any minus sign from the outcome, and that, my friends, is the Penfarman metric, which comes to 0.81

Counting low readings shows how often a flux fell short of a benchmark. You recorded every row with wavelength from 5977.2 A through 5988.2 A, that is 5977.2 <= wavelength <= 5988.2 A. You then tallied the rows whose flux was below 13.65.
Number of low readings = 7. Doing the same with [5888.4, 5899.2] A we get 8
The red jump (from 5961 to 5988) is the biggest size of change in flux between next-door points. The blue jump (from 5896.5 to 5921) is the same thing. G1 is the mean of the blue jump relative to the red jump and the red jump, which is 1.4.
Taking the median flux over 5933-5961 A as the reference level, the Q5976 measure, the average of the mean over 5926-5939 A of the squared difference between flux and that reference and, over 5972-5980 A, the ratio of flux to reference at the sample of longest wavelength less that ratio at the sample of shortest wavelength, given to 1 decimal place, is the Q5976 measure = 0.3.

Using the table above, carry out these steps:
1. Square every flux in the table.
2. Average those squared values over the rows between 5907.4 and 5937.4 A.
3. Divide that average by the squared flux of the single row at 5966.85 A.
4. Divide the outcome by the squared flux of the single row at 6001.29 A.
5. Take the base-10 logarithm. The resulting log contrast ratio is -2.29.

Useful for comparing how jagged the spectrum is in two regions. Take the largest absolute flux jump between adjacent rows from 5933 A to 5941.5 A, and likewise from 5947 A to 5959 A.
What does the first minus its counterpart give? 0.60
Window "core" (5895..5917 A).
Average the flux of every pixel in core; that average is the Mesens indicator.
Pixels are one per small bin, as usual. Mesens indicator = 12.9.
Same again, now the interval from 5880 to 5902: 12.1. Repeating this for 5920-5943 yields 13.3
